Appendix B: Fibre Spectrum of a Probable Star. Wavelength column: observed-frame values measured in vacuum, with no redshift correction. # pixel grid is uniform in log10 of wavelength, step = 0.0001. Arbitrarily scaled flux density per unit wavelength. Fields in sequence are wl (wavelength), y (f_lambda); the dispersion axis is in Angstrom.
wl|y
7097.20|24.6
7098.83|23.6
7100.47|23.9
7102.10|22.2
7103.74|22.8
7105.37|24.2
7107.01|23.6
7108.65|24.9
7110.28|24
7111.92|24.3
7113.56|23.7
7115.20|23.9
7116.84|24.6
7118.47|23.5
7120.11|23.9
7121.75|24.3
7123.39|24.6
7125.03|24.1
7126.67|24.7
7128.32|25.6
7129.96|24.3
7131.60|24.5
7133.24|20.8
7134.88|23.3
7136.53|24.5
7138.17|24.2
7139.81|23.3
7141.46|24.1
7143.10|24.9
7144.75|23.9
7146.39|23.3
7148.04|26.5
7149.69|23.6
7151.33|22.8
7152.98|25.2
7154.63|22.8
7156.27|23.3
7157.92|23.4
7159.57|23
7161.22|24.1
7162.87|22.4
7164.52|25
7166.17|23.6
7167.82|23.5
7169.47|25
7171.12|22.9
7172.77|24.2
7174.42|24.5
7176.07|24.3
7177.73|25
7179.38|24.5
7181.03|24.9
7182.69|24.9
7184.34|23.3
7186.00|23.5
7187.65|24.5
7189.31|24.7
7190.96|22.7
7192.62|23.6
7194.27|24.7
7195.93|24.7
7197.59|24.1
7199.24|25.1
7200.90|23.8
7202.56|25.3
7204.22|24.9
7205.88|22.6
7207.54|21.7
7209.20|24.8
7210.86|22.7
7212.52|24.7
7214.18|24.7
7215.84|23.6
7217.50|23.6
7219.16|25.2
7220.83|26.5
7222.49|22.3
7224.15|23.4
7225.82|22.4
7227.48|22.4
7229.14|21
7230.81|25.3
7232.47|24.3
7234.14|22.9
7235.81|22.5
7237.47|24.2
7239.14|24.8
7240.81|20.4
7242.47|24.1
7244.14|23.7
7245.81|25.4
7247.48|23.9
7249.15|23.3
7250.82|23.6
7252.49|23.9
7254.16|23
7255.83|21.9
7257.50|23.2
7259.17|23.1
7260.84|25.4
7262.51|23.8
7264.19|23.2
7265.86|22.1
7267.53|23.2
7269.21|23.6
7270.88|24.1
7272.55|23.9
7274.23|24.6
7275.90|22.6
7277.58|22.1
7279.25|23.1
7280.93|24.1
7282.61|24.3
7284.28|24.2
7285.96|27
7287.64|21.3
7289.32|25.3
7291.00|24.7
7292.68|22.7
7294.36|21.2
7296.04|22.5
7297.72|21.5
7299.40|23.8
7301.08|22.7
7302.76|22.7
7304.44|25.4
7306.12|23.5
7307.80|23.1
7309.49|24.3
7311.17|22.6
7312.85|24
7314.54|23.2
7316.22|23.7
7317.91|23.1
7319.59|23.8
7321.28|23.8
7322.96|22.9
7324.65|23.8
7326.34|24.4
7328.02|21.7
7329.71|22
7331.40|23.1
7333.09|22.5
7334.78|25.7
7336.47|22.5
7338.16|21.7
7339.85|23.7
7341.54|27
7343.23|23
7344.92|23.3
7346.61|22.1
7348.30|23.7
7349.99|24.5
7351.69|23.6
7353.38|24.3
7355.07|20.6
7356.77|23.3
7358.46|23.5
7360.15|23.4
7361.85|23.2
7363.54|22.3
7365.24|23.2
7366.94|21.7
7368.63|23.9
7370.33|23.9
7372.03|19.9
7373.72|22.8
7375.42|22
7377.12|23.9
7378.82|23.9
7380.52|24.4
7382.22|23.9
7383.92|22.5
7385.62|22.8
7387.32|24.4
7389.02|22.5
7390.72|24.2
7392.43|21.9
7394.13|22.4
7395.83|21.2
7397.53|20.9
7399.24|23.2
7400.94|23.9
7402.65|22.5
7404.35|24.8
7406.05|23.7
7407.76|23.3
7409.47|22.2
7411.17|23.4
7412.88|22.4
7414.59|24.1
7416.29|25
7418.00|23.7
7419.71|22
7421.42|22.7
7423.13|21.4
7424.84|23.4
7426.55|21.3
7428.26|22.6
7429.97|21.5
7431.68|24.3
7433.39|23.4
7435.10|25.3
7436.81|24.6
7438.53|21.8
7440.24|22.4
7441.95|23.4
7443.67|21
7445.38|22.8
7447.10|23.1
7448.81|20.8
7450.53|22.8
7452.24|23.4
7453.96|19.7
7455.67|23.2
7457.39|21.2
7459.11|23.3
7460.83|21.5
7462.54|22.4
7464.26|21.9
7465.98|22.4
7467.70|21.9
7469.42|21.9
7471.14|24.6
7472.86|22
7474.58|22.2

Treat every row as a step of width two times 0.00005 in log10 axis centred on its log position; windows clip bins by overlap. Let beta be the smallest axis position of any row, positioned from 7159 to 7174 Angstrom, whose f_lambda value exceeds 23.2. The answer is 7161.22 Angstrom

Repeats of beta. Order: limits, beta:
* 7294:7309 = 7299.40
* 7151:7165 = 7152.98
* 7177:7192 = 7177.73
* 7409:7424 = 7411.17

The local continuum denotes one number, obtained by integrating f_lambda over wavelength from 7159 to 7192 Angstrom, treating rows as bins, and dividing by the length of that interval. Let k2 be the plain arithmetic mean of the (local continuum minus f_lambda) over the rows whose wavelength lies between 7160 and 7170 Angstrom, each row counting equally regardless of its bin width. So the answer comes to 0.1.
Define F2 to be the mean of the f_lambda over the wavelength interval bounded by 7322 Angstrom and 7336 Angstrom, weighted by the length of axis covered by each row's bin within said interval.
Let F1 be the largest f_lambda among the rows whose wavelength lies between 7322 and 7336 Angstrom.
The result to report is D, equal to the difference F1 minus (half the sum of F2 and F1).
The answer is 1.2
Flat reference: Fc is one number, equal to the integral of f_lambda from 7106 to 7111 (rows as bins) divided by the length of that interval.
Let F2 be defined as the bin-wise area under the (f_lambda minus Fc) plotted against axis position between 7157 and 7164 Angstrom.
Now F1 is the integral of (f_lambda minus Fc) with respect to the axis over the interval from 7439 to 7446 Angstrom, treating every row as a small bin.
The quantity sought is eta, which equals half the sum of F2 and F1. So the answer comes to -9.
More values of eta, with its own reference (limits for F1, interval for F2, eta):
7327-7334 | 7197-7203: -5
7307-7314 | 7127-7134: -3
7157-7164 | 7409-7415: -7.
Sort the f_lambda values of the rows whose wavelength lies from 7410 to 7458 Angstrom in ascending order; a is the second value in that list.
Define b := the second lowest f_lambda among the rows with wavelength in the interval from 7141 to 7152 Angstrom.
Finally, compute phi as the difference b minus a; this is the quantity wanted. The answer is 2.5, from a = 20.8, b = 23.3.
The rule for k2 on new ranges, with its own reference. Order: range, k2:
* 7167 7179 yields -0.2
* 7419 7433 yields 1.6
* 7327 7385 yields 0.9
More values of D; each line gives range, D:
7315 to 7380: 1.9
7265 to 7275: 0.5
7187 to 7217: 0.6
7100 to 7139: 0.8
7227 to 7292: 1.7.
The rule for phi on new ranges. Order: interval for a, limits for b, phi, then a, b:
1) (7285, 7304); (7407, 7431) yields 0.1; 21.3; 21.4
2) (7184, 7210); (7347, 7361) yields 0.7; 22.6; 23.3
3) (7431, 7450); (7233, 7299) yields 0.2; 21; 21.2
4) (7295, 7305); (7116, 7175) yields -0.1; 22.5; 22.4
